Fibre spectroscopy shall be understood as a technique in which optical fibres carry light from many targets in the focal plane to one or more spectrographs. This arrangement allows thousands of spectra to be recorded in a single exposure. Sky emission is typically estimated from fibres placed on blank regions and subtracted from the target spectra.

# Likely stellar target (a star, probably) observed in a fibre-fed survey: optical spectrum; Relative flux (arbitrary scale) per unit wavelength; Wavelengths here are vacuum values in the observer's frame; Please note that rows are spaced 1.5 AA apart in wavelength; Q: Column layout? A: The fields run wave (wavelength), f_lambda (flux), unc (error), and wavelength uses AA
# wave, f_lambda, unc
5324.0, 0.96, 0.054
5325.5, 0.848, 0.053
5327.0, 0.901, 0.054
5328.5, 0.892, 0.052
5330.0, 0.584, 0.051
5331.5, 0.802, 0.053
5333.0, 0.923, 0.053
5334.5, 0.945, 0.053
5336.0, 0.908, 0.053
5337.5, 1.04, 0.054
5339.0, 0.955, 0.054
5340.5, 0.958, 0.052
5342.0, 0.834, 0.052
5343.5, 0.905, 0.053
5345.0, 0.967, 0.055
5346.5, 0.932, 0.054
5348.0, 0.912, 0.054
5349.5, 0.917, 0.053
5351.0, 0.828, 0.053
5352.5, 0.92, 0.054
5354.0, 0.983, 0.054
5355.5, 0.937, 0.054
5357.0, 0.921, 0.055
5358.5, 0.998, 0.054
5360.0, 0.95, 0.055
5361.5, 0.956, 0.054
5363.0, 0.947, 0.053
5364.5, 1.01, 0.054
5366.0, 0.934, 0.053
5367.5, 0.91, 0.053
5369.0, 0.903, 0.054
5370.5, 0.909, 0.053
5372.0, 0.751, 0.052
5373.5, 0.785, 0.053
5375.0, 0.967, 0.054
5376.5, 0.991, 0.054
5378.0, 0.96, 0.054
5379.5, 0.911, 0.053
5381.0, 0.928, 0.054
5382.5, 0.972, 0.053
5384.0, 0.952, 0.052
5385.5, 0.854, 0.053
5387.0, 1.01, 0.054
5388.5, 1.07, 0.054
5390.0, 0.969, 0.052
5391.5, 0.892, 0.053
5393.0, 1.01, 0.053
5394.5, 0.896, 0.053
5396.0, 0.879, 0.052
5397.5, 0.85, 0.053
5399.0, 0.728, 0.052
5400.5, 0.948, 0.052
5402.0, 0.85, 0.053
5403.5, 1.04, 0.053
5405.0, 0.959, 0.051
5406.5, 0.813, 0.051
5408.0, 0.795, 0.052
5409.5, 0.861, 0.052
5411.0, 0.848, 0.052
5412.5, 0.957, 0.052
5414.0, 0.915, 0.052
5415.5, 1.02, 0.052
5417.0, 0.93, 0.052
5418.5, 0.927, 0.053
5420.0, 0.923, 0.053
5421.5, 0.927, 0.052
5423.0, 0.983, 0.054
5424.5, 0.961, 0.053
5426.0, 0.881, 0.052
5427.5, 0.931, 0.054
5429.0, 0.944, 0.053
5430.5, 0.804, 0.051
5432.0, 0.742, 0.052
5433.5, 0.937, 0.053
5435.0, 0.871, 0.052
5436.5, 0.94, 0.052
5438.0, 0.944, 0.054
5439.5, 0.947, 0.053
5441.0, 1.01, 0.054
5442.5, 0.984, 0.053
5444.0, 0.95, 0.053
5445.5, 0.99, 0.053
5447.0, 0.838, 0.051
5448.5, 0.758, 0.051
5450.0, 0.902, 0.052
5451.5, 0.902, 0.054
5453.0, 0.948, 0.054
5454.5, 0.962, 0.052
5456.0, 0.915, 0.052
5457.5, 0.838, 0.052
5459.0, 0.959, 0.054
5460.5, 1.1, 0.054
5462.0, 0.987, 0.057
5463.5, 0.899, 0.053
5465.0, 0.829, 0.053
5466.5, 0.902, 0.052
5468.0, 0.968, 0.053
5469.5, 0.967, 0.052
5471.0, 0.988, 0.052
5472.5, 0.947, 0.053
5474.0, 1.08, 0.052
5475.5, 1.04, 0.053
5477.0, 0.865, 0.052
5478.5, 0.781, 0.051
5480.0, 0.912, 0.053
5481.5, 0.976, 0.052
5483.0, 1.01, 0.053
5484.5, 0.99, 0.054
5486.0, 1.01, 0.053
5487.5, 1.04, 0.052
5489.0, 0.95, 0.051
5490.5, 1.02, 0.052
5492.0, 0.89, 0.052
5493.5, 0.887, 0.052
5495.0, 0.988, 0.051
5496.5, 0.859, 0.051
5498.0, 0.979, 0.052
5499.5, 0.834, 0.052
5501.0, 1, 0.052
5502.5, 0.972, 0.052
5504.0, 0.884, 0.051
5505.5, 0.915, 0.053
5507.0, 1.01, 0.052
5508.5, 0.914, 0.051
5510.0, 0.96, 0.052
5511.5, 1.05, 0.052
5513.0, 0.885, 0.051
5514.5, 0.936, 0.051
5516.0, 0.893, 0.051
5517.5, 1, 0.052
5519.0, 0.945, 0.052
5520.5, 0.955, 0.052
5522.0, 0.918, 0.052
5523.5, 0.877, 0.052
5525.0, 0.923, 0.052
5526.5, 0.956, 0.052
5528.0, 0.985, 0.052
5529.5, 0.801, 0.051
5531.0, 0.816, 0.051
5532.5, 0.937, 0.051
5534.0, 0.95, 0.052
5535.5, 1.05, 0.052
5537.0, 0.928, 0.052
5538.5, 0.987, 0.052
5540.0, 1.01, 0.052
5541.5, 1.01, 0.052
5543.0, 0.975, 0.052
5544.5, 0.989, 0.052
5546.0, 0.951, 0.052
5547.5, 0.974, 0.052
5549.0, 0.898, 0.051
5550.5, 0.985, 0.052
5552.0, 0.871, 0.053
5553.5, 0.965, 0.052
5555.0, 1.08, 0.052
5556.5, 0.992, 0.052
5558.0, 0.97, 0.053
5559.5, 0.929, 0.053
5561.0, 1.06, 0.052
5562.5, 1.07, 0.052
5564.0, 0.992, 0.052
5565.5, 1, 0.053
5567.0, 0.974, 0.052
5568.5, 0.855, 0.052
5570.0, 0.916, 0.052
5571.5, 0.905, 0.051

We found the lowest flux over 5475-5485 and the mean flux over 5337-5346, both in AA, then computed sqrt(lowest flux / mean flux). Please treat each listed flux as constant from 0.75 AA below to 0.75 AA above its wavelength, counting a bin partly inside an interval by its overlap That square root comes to 0.91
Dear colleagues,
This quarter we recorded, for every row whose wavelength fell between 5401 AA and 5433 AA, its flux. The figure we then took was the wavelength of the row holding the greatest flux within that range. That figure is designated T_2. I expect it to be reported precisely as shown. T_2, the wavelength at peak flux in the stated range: 5403.5 AA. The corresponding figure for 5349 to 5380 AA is 5364.5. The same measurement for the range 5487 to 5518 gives 5511.5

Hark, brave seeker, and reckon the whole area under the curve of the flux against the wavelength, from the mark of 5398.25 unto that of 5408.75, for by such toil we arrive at 9.2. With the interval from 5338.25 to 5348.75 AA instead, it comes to 9.7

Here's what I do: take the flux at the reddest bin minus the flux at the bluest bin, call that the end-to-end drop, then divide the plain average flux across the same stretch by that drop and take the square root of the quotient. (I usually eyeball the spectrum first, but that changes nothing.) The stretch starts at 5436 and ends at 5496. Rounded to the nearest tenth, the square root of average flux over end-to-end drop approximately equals 4.4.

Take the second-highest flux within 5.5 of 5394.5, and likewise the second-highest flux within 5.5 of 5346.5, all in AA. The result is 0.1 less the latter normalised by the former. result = -0.862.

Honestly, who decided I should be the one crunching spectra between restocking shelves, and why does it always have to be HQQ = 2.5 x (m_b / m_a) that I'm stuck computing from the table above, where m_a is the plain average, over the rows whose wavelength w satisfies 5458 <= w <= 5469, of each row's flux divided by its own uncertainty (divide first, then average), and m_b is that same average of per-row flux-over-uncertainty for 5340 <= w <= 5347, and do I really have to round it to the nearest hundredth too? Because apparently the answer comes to 2.44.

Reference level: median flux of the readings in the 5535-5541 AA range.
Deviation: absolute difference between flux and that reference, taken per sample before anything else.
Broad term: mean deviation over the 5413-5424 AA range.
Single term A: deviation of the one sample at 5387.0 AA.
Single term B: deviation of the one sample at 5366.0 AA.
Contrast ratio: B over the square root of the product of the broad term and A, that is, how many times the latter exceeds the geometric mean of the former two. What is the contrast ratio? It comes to 2.5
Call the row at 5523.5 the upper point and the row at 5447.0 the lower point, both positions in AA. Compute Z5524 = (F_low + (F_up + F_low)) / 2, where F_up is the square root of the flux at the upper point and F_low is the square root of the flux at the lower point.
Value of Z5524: 1.38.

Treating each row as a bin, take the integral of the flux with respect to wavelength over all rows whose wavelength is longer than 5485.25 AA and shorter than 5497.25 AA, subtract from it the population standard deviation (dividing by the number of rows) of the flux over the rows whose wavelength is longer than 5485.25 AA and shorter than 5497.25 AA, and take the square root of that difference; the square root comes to 3.38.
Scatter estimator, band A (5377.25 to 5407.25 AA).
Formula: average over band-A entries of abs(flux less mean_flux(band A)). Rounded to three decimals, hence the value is 0.065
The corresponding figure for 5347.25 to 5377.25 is 0.046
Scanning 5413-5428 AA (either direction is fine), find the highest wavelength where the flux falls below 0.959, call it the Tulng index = 5427.5 AA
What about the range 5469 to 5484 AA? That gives 5480.0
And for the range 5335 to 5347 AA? 5346.5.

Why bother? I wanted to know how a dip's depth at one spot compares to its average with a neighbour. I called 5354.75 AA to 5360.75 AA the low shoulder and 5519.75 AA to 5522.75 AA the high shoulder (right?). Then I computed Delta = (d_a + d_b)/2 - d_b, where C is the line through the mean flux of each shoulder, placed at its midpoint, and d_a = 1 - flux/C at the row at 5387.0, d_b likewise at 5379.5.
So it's -0.053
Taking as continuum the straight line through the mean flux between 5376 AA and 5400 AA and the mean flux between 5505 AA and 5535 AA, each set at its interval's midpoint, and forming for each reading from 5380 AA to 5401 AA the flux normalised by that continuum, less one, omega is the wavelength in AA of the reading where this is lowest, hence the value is 5399.0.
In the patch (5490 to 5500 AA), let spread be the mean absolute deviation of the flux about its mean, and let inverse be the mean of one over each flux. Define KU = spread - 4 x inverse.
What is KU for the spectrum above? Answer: -4.30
